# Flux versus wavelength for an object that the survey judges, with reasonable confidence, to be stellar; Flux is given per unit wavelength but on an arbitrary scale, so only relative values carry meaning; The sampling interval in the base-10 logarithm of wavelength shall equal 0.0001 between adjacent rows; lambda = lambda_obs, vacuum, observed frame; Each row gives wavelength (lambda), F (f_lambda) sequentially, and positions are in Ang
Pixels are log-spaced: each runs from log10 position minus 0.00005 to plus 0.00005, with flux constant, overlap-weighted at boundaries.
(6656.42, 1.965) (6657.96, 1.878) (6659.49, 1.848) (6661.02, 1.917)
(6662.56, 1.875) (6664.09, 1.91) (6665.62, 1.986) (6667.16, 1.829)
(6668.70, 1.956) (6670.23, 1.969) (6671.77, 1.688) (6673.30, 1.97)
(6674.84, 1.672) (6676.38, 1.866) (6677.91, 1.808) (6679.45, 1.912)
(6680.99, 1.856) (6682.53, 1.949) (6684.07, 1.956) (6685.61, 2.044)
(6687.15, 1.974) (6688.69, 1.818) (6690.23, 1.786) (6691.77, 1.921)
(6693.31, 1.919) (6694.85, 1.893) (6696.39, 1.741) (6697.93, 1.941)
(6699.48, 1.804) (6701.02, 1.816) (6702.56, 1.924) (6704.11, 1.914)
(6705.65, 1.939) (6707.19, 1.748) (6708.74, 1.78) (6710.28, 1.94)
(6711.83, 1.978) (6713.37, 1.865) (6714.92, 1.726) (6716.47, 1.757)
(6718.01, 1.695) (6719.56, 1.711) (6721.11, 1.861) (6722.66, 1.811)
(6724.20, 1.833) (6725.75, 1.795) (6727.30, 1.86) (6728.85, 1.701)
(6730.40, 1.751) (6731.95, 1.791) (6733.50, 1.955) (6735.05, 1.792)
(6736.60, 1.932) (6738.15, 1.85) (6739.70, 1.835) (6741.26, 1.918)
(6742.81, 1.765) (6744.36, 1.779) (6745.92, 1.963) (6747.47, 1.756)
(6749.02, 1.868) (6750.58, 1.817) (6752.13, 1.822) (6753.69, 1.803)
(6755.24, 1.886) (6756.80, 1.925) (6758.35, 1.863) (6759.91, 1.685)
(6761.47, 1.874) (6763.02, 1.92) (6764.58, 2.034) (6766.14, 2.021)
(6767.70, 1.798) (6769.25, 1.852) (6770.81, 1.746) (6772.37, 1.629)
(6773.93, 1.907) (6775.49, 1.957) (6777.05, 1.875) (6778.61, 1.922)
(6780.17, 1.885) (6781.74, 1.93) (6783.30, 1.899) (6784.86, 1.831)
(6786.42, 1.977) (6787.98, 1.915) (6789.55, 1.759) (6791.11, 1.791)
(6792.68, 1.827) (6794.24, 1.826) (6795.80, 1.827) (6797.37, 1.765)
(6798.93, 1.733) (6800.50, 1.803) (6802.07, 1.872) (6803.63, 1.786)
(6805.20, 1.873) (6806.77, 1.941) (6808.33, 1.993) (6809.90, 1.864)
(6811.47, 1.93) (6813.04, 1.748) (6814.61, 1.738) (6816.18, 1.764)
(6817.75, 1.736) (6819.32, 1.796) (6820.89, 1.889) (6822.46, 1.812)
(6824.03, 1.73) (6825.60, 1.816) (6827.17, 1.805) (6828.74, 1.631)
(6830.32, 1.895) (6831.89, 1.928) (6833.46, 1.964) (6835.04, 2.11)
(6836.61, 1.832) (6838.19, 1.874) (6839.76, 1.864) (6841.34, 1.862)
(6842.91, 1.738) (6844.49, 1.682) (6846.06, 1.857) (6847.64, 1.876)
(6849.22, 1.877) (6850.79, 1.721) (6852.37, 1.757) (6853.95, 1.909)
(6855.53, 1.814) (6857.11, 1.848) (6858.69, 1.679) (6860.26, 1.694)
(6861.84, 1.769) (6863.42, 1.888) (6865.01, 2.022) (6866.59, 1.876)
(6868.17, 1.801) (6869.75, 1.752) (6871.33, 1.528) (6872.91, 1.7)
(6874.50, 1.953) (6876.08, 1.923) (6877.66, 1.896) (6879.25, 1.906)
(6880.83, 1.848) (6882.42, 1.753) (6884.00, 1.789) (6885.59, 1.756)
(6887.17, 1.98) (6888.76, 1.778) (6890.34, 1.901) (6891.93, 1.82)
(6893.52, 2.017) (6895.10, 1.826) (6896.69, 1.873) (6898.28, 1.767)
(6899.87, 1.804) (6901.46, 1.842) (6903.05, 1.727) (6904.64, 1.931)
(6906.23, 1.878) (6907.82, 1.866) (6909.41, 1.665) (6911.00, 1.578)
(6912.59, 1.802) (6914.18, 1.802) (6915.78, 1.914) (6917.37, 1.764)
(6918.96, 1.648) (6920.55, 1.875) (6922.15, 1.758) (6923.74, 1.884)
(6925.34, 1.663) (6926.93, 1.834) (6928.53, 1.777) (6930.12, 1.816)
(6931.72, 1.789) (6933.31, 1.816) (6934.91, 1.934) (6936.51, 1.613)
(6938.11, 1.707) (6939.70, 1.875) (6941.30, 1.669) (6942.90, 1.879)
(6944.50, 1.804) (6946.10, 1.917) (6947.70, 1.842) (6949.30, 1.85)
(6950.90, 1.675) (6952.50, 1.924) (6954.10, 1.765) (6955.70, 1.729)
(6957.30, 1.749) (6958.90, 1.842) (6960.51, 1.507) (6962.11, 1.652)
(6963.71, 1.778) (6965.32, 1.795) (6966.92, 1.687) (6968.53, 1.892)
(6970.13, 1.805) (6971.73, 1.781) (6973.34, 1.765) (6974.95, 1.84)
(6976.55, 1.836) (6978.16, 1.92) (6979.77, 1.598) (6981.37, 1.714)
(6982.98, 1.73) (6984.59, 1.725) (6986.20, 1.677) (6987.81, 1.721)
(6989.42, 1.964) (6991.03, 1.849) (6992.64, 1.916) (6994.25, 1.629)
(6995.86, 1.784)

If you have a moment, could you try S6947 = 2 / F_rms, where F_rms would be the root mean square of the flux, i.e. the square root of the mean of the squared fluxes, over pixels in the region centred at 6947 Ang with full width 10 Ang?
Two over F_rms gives 1.09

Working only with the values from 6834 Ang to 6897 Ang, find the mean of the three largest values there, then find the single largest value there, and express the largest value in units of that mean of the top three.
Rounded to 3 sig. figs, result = 1.03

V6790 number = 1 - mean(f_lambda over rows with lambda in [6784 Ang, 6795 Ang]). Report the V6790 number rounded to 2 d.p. -0.85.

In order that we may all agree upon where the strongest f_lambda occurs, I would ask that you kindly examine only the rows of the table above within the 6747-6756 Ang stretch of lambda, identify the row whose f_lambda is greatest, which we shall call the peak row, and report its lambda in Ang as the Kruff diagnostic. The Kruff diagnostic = 6755.24 Ang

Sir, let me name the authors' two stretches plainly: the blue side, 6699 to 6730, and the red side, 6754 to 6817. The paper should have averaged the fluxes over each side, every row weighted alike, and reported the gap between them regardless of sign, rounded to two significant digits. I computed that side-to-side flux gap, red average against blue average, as 0.031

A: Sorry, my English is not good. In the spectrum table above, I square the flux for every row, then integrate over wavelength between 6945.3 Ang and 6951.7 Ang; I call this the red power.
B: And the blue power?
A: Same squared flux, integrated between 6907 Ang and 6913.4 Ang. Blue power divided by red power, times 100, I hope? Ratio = 90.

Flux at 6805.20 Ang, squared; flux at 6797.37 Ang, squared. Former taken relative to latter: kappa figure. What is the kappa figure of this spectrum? 1.13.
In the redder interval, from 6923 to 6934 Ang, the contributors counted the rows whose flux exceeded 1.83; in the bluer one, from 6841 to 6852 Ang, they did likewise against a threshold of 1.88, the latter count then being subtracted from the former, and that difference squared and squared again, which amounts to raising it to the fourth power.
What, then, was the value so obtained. 16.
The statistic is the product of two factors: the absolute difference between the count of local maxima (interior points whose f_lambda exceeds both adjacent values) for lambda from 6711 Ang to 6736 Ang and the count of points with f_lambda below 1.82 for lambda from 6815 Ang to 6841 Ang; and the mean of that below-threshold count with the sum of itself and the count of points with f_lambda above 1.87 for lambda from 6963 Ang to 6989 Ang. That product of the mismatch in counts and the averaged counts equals 27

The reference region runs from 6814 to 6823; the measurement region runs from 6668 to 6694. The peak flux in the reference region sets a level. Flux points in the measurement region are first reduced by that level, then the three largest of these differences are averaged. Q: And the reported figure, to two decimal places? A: 0.11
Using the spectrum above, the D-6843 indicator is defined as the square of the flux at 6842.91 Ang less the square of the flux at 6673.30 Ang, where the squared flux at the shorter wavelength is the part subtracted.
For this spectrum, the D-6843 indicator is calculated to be -0.86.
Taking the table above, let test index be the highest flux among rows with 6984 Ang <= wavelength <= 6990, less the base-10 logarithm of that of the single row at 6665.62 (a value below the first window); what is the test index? 1.67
